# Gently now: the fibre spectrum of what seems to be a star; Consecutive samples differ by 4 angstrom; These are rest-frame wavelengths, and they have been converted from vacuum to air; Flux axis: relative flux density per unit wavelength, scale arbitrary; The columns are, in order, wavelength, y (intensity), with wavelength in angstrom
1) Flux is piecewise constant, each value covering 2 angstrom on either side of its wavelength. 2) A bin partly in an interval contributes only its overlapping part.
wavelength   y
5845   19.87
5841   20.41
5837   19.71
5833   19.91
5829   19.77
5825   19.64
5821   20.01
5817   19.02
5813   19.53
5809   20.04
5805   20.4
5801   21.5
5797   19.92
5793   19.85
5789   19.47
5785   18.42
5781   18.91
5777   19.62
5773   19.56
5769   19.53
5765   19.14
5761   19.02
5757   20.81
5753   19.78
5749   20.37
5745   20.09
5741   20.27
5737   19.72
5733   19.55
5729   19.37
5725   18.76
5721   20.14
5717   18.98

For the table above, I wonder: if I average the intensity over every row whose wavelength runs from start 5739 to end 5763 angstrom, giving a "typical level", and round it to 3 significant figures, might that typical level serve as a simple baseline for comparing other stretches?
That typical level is 20.1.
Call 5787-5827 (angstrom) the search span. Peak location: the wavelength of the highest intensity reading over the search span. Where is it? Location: 5801 angstrom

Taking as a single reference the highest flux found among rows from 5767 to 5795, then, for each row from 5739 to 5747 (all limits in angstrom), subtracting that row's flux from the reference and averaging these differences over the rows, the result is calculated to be -0.33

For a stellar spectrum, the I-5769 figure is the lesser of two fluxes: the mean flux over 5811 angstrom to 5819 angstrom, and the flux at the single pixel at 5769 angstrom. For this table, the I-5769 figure 19.3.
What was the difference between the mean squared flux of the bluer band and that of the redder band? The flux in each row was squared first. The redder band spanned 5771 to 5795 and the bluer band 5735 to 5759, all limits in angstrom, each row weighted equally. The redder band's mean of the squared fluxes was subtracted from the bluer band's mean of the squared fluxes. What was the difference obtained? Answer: 34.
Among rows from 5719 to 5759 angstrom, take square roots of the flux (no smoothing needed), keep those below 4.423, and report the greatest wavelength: 5733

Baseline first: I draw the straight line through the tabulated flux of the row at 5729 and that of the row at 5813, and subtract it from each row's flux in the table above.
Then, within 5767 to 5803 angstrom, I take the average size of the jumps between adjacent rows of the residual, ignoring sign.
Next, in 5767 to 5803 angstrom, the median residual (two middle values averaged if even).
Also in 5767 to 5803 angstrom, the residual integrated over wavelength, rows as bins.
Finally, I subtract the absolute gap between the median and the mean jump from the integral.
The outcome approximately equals 5.5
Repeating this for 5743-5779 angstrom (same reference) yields 11.8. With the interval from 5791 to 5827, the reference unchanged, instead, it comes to 16.6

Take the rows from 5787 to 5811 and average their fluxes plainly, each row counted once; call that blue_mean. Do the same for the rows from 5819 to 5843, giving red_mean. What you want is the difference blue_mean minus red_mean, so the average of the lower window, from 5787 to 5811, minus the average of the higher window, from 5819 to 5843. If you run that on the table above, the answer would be 0.29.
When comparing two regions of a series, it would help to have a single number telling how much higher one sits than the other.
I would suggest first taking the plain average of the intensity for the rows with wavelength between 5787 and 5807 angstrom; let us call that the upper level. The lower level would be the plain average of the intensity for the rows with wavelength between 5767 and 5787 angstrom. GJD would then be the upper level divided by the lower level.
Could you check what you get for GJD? 1.05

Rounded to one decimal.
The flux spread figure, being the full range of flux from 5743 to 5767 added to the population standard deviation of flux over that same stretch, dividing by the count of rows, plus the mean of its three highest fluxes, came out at 22.9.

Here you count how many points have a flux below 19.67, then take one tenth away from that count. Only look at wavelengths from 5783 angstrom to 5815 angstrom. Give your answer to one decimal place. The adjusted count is 2.9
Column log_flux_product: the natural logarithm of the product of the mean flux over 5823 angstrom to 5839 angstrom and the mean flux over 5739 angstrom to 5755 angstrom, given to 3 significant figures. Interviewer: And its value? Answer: 5.99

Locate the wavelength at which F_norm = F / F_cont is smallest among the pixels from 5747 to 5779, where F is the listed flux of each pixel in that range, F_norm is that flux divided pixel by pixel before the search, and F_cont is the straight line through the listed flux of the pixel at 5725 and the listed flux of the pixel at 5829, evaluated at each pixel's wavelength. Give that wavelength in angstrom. 5761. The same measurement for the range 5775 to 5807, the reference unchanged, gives 5785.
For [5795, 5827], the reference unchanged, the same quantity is 5817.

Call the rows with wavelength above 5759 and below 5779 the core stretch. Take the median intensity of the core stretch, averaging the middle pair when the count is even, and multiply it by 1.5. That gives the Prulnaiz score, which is 29.3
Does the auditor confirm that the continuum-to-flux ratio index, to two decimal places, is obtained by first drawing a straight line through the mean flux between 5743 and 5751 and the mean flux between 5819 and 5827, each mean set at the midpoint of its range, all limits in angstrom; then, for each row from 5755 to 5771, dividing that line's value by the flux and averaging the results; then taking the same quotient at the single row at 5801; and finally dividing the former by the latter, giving 1.11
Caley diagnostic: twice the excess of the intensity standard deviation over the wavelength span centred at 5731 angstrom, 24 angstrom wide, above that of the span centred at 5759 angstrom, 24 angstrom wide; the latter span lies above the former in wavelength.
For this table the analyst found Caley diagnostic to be -0.3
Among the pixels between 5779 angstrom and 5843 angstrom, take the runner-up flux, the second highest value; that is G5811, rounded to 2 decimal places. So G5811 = 20.41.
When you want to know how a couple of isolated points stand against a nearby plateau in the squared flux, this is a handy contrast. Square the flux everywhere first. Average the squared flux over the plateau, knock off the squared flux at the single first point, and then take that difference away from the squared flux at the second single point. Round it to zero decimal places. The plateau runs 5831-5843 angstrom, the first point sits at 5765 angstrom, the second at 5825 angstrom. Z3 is 352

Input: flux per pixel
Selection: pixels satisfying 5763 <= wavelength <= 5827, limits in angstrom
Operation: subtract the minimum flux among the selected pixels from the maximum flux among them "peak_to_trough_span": 3.1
